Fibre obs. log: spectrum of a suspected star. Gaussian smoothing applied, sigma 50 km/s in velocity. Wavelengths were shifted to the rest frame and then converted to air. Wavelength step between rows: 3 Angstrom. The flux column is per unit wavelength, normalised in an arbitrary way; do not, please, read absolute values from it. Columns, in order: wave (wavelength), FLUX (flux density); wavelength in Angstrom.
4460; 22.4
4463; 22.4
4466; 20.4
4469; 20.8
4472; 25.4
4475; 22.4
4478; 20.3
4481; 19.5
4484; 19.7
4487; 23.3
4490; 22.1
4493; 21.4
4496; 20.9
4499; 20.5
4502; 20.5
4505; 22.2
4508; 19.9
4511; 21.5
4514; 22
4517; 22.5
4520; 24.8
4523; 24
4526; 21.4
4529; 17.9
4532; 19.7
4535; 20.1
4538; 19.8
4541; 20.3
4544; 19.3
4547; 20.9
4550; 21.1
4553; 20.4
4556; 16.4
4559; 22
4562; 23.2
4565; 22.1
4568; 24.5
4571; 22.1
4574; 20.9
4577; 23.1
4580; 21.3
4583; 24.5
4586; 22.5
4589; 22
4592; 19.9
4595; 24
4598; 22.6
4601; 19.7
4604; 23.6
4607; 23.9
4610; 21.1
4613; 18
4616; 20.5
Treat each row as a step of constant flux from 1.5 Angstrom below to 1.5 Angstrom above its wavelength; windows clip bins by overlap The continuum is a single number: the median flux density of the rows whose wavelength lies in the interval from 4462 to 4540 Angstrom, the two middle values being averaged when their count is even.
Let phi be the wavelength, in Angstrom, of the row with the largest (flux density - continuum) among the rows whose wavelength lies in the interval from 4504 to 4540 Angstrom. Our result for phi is 4520 Angstrom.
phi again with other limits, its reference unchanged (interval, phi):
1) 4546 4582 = 4568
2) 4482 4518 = 4487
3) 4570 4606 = 4583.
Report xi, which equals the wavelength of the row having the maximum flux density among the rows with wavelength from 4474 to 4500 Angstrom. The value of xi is 4487 Angstrom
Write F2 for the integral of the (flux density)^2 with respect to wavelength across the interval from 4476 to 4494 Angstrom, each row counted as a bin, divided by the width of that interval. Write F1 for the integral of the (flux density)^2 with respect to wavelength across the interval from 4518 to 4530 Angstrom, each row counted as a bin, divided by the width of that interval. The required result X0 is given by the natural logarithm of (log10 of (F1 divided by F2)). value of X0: -3.0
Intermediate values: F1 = 500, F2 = 446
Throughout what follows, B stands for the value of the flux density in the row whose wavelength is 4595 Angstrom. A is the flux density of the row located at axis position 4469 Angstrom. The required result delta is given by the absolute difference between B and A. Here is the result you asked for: 3.2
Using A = 20.8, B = 24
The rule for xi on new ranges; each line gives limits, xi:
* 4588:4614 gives 4595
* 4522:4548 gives 4523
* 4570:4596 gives 4583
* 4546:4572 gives 4568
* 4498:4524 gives 4520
